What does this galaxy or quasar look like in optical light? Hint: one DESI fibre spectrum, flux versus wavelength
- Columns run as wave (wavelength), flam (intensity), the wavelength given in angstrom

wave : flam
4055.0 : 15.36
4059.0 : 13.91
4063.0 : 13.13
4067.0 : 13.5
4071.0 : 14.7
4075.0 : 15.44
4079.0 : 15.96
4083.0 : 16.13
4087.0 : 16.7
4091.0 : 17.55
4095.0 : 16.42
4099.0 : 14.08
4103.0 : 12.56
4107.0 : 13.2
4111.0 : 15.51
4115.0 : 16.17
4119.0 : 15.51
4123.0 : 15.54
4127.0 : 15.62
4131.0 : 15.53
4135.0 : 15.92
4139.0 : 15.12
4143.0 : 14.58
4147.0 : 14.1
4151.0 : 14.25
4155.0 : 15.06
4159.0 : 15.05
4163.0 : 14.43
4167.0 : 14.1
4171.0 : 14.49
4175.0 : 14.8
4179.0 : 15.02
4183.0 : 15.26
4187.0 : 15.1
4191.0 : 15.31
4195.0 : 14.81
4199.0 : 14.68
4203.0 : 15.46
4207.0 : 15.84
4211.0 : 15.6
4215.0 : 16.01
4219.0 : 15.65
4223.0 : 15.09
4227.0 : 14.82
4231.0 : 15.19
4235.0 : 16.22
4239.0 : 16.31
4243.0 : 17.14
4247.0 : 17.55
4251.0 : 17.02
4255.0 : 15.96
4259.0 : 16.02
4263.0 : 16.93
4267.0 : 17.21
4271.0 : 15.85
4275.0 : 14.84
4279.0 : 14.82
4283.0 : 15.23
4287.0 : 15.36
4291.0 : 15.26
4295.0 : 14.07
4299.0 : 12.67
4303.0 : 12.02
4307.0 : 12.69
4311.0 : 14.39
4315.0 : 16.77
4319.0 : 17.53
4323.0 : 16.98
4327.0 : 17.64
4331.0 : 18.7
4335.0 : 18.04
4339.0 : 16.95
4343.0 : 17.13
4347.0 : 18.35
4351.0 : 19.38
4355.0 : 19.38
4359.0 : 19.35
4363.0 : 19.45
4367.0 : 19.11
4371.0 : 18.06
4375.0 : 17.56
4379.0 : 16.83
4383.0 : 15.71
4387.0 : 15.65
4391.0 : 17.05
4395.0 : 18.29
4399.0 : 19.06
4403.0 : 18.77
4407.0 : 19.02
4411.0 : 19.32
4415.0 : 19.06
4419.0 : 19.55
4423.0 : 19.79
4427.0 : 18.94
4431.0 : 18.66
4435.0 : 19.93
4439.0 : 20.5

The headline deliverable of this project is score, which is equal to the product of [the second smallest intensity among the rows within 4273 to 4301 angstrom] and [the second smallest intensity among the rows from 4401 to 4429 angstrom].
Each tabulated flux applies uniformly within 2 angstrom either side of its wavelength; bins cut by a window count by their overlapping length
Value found 266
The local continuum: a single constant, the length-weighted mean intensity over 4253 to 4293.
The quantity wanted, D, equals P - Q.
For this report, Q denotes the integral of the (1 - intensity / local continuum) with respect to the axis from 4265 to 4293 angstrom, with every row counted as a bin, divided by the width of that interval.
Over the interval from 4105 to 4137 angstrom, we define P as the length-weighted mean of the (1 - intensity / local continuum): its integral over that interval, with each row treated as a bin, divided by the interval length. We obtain 0.01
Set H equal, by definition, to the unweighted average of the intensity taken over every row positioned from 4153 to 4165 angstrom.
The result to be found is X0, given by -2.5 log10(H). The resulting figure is -2.93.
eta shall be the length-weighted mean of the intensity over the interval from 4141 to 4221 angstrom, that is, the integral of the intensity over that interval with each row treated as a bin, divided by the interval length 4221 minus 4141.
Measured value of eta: 15.0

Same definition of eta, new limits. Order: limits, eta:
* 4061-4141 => 15.2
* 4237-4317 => 15.4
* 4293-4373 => 16.9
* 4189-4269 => 15.9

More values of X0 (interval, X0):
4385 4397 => -3.08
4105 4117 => -2.94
